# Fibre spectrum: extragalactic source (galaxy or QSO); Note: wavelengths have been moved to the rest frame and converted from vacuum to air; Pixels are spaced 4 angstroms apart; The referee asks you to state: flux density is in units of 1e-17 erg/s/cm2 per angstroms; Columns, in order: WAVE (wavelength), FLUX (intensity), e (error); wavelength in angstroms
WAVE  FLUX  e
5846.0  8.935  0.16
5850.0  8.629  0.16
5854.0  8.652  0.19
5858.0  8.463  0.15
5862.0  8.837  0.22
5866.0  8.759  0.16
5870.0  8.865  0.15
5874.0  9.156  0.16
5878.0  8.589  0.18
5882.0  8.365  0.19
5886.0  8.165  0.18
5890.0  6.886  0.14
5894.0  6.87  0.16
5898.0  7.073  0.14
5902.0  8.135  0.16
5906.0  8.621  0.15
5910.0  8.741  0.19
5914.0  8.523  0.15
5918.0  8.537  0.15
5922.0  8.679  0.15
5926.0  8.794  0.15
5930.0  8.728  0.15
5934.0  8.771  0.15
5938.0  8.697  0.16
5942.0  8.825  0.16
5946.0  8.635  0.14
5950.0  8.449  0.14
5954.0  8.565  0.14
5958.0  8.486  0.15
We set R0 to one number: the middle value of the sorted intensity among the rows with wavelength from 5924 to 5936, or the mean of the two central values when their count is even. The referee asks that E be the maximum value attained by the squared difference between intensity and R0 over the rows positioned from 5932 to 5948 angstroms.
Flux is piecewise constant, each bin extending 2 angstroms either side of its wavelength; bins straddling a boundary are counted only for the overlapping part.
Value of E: 0.02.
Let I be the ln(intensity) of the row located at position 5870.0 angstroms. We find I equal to 2.18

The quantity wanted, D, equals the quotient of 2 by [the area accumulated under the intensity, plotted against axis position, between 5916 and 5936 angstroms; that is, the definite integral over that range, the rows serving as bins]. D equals 0.0115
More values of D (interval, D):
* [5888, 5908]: 0.0133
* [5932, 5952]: 0.0115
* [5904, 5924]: 0.0116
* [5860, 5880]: 0.0113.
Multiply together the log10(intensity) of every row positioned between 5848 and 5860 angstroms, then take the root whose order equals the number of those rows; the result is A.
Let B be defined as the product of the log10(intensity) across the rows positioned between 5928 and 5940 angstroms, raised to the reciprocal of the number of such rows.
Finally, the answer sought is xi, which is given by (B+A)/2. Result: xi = 0.937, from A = 0.934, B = 0.941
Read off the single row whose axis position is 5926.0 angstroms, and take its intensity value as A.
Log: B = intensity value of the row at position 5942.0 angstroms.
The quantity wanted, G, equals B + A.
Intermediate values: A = 8.794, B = 8.825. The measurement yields 17.6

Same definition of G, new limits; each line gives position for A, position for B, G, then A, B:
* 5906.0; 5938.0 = 17.3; 8.621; 8.697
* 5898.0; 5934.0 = 15.8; 7.073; 8.771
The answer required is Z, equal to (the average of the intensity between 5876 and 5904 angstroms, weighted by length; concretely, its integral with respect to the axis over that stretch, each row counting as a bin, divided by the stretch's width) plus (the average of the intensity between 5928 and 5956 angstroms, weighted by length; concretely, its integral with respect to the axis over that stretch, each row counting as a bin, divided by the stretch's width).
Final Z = 16.4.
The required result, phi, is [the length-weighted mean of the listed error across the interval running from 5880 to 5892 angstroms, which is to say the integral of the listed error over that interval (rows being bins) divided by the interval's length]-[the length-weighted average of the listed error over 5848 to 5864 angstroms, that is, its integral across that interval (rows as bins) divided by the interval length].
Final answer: -0.0100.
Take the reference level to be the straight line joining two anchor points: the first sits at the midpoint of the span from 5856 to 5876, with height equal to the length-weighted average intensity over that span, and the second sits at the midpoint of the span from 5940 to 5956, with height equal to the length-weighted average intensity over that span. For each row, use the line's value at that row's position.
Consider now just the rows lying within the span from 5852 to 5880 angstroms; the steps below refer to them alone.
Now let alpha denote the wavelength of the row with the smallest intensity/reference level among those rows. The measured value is 5858.0 angstroms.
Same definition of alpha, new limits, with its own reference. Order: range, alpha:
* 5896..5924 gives 5898.0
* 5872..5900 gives 5894.0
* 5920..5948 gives 5922.0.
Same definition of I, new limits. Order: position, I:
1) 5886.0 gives 2.10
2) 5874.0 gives 2.21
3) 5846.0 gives 2.19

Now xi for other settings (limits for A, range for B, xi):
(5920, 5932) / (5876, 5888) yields 0.932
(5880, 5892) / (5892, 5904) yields 0.878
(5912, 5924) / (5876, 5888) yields 0.928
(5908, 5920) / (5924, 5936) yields 0.939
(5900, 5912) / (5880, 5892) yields 0.910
